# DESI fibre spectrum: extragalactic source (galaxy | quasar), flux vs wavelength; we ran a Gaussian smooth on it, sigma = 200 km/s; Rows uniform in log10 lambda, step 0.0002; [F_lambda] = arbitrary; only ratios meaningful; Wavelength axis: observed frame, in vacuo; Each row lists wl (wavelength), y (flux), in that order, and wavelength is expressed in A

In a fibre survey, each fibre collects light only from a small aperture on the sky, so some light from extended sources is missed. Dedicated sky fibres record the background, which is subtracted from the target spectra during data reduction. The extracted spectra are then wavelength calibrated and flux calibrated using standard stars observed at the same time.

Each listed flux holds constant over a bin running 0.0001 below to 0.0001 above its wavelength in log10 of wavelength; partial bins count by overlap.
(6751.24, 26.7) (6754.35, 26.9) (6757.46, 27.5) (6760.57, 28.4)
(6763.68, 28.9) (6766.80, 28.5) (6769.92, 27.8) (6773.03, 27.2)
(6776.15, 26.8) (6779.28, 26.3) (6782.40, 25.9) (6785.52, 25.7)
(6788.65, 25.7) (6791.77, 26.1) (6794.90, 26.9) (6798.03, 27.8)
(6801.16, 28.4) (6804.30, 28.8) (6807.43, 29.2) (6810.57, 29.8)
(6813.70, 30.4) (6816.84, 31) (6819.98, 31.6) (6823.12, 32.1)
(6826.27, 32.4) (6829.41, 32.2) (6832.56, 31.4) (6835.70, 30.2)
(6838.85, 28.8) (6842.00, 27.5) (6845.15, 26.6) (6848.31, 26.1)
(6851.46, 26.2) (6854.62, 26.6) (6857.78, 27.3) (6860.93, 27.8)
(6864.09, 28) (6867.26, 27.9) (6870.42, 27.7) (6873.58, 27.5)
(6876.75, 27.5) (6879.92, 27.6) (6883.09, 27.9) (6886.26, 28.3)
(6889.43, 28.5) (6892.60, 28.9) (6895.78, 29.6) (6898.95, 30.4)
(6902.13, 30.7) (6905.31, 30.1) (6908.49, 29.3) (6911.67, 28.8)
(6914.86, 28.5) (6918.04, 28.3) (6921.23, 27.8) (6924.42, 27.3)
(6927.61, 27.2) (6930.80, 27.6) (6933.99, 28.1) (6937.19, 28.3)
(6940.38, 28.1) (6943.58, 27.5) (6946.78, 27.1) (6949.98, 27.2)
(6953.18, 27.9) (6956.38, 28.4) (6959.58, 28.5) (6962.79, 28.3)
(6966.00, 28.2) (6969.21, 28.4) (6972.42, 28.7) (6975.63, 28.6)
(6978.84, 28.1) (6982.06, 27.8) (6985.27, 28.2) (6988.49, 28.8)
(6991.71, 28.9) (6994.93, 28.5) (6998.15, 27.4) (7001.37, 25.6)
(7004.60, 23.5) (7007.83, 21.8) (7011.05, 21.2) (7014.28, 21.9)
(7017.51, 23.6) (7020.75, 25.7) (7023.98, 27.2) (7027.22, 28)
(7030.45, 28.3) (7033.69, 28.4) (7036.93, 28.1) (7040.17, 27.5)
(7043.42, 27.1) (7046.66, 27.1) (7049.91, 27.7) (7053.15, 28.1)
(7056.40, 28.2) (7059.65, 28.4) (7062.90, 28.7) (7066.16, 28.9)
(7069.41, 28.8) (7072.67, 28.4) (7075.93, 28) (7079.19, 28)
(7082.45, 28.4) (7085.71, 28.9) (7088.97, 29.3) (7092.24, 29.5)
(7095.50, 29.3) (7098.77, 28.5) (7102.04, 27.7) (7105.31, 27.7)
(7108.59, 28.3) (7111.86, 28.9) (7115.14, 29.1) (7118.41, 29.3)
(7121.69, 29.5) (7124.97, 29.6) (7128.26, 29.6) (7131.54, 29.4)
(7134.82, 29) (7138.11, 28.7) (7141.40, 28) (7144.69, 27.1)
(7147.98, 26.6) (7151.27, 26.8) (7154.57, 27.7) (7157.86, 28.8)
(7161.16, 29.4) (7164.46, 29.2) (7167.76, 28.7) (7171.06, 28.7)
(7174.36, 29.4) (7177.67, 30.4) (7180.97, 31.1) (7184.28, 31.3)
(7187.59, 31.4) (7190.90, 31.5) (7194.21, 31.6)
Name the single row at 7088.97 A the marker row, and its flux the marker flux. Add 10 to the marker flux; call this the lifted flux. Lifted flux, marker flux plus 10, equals 39.3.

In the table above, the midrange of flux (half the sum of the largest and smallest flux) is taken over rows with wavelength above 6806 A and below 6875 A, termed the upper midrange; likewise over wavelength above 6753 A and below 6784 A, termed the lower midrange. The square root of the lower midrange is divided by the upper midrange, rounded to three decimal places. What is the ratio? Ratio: 0.179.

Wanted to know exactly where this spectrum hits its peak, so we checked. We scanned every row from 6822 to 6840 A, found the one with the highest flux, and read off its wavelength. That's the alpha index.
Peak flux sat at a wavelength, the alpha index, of 6826.27 A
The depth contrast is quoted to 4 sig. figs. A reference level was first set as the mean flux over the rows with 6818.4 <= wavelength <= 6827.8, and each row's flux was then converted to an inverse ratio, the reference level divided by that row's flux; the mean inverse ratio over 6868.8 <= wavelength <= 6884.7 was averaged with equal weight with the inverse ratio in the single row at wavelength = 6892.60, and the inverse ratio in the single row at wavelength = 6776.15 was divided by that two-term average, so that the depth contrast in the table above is 1.054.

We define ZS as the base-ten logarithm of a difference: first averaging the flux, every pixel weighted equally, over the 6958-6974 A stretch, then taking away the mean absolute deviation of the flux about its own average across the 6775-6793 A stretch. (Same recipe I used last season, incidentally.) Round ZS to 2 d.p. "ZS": 1.45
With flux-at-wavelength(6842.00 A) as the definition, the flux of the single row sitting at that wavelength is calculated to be 27.5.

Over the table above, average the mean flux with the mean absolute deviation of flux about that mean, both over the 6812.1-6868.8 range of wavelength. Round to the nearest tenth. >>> 15.6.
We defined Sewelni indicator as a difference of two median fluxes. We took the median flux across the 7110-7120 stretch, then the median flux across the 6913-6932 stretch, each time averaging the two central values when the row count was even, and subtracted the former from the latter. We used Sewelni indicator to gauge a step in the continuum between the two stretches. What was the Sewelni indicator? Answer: -1.4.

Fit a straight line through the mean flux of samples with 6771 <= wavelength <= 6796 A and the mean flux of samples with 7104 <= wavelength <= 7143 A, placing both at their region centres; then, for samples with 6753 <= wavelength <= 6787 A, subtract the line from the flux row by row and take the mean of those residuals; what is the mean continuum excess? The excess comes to 1.0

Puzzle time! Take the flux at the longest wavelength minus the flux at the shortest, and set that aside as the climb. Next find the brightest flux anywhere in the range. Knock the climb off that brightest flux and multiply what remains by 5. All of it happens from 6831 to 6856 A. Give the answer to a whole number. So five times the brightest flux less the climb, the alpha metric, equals 181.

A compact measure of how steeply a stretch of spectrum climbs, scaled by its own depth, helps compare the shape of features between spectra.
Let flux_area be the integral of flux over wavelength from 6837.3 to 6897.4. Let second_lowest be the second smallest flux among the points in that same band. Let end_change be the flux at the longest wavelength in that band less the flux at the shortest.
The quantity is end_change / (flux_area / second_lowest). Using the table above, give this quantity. 0.013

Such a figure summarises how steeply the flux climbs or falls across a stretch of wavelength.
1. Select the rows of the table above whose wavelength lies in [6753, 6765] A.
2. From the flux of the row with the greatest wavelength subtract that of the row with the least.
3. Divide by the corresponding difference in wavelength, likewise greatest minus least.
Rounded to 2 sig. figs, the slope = 0.21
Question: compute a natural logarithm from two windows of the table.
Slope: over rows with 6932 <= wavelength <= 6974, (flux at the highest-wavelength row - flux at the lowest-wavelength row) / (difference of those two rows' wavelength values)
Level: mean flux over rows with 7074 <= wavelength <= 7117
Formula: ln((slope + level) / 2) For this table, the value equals 2.66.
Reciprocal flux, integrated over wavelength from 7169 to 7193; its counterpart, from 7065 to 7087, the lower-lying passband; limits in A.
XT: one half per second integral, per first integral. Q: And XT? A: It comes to 0.82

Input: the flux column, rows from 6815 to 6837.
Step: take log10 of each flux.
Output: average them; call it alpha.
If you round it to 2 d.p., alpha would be 1.50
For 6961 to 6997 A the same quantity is 1.45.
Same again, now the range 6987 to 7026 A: 1.40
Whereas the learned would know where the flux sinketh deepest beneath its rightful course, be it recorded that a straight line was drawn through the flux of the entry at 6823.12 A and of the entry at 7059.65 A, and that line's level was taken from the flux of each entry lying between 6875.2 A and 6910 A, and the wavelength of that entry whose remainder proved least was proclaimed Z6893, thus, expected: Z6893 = 6876.75 A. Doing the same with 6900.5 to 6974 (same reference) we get 6927.61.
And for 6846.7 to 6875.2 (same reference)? 6848.31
